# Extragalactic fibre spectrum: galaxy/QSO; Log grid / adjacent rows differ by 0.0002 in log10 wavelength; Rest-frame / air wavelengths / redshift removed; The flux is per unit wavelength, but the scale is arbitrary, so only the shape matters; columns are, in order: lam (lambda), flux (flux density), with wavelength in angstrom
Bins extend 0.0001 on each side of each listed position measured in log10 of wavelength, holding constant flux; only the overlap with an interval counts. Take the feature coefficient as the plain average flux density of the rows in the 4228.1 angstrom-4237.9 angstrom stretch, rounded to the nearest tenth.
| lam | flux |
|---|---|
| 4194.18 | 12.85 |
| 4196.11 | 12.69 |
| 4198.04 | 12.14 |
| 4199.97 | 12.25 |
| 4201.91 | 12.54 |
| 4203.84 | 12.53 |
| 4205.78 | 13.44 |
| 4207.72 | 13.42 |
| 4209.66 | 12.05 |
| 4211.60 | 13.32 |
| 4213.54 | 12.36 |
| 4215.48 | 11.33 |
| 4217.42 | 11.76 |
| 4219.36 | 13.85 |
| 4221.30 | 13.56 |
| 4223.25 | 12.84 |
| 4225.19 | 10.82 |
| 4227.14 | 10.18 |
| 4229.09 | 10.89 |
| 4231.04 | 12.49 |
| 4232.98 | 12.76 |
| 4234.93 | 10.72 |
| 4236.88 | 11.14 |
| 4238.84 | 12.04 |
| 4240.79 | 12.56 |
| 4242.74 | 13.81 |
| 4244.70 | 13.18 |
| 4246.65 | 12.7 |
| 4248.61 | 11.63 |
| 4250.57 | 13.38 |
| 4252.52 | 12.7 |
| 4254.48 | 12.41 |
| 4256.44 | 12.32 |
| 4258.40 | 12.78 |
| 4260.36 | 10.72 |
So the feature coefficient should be 11.6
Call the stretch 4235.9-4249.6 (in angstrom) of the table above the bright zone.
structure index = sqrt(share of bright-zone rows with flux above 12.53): 0.756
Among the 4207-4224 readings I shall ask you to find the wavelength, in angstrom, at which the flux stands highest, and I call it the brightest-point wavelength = 4219.36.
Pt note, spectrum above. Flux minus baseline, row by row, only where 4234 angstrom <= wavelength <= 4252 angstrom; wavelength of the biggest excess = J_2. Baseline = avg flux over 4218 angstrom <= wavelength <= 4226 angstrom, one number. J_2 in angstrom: 4242.74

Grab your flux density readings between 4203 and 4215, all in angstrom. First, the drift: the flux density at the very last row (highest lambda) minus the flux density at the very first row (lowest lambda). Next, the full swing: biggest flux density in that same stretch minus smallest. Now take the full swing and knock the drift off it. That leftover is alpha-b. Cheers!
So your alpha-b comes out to 1.6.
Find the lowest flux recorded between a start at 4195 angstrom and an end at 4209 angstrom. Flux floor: 12.14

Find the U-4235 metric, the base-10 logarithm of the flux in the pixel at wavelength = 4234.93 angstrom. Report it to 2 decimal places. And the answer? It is 1.03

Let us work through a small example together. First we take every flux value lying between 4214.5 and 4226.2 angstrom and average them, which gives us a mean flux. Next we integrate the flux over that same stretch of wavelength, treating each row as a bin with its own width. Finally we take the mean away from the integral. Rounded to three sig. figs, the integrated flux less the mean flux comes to 132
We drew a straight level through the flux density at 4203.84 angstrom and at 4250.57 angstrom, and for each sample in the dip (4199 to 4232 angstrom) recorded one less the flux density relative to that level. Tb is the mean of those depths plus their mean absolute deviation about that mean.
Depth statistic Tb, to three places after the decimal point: 0.102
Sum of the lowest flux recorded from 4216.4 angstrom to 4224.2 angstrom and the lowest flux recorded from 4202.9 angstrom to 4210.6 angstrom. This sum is 23.8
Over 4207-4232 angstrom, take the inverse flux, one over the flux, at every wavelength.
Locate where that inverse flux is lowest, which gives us 4219.36 angstrom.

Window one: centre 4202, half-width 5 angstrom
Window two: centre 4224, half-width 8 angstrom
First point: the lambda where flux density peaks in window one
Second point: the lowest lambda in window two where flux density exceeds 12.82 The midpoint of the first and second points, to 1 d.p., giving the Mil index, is 4212.6 angstrom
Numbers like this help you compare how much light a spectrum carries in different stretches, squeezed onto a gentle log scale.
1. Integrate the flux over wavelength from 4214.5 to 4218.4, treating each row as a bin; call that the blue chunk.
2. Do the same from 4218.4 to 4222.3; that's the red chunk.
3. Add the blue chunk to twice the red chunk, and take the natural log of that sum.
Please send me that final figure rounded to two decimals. 5.02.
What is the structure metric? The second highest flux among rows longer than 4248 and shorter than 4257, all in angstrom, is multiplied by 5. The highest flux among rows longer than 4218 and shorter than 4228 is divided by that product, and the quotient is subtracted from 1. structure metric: 0.782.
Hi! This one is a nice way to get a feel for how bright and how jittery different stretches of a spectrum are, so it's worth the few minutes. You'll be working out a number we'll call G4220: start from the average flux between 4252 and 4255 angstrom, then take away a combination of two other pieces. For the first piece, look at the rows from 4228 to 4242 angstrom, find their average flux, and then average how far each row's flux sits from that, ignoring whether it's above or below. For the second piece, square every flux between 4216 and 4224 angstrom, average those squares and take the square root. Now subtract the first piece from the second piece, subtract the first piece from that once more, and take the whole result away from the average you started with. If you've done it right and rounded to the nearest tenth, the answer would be 1.0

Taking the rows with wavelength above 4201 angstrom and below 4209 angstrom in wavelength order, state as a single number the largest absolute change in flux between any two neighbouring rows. 0.91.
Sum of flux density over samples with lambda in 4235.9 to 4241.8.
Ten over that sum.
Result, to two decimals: 0.28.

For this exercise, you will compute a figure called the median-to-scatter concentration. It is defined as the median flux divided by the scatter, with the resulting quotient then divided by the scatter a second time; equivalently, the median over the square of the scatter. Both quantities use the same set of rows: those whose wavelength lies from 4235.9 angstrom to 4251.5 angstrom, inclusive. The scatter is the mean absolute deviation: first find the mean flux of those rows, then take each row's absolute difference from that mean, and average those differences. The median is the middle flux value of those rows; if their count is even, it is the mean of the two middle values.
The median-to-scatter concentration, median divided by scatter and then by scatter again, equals 25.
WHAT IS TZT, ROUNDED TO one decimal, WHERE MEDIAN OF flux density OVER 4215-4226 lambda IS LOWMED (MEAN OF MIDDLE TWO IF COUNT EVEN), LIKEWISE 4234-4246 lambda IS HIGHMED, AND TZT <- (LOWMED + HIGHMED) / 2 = 12.3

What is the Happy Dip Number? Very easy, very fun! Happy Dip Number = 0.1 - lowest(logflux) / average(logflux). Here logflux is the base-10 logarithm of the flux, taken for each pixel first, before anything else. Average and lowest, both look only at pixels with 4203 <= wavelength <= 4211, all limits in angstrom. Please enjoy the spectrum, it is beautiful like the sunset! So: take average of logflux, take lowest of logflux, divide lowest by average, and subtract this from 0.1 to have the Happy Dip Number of -0.875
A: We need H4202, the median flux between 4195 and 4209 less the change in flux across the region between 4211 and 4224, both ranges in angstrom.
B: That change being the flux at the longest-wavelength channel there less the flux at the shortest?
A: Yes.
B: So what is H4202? 13.0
